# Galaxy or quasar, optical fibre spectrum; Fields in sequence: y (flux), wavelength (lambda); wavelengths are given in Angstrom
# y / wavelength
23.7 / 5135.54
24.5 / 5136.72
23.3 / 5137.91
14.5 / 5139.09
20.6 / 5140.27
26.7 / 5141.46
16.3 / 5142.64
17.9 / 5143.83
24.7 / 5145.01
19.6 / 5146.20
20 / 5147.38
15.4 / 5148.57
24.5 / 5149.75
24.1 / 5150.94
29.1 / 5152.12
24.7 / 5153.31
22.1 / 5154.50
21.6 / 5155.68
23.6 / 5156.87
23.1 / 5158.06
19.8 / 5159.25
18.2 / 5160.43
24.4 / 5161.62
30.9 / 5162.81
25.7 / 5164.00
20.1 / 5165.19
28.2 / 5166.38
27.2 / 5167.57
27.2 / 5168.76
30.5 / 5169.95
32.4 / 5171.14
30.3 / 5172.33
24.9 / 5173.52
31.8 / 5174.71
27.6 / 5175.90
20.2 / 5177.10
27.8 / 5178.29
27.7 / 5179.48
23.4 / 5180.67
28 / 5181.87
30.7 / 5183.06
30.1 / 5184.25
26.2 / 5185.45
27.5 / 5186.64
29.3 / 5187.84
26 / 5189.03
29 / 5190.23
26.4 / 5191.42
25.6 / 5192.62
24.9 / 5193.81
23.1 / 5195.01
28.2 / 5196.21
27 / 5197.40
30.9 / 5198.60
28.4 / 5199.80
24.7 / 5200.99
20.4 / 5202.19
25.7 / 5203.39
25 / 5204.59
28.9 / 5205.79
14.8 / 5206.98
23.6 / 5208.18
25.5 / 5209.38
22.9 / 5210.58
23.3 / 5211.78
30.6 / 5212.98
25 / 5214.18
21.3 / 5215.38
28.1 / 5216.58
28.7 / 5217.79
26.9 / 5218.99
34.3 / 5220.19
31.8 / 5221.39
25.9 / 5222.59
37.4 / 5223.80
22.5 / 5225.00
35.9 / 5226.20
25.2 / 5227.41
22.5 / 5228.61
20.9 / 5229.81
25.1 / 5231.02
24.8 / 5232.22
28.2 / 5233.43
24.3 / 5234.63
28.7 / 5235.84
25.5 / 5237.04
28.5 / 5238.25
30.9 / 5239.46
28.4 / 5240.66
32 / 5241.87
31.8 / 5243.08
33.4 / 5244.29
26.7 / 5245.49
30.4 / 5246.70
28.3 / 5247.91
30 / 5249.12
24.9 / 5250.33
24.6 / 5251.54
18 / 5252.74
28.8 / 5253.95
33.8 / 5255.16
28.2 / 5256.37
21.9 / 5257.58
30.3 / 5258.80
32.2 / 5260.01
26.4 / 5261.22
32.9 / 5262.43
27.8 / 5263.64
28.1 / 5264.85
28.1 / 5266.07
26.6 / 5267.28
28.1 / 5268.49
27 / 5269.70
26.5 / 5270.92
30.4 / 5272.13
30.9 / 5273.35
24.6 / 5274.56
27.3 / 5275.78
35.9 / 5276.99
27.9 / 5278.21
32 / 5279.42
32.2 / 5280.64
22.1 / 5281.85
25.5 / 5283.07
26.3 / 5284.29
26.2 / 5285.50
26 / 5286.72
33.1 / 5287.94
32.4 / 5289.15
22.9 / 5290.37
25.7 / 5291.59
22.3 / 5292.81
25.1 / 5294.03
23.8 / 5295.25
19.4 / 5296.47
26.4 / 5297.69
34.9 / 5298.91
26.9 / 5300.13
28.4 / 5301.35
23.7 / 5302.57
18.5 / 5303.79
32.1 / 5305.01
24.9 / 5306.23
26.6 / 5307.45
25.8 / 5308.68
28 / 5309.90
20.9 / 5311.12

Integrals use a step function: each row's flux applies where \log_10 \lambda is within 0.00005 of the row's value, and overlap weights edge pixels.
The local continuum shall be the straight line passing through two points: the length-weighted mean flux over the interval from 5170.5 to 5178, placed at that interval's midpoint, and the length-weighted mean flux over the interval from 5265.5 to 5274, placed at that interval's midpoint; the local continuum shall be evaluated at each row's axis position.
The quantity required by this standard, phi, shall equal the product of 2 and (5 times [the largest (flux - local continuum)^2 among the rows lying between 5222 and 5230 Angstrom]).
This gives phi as 873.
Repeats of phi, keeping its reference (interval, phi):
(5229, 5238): 515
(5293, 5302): 796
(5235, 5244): 150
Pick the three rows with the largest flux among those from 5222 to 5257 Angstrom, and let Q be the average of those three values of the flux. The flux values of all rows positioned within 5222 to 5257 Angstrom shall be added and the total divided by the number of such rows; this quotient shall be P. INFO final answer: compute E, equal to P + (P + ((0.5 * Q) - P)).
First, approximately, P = 27.8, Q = 35.7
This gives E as 45.6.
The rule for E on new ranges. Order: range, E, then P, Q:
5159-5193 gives 42.6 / 26.8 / 31.7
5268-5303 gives 44.7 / 27.4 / 34.6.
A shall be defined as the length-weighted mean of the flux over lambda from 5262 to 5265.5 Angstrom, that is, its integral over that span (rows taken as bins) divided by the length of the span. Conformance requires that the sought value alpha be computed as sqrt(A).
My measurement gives 5.42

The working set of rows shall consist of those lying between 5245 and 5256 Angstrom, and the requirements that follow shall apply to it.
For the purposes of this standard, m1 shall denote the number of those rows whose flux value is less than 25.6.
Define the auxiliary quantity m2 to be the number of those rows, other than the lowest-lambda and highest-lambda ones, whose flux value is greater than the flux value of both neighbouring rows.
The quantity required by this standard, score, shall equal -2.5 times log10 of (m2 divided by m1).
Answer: 0.4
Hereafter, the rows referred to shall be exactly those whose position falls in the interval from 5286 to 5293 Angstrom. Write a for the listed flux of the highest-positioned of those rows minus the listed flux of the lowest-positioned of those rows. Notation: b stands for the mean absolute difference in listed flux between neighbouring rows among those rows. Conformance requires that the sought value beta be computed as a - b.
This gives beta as -8.4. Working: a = -3.7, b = 4.7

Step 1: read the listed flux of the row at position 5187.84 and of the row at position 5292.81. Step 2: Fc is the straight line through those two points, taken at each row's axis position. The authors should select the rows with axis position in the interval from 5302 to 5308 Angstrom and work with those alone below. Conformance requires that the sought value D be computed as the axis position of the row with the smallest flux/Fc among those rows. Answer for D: 5303.79 Angstrom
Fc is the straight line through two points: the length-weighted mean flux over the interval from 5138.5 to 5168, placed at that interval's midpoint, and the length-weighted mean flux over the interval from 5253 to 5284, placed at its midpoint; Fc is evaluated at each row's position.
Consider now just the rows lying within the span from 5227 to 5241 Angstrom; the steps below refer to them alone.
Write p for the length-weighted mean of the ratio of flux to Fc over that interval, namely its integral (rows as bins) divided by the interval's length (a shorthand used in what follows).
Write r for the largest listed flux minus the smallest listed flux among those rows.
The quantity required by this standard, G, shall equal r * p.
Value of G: 9.8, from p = 0.98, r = 10.0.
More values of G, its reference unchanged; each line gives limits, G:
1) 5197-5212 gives 15.8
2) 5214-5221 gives 13.9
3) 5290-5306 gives 13.9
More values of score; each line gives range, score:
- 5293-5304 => 1.0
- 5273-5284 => 0.4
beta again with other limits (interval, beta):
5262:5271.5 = -7.8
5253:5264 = -6.6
